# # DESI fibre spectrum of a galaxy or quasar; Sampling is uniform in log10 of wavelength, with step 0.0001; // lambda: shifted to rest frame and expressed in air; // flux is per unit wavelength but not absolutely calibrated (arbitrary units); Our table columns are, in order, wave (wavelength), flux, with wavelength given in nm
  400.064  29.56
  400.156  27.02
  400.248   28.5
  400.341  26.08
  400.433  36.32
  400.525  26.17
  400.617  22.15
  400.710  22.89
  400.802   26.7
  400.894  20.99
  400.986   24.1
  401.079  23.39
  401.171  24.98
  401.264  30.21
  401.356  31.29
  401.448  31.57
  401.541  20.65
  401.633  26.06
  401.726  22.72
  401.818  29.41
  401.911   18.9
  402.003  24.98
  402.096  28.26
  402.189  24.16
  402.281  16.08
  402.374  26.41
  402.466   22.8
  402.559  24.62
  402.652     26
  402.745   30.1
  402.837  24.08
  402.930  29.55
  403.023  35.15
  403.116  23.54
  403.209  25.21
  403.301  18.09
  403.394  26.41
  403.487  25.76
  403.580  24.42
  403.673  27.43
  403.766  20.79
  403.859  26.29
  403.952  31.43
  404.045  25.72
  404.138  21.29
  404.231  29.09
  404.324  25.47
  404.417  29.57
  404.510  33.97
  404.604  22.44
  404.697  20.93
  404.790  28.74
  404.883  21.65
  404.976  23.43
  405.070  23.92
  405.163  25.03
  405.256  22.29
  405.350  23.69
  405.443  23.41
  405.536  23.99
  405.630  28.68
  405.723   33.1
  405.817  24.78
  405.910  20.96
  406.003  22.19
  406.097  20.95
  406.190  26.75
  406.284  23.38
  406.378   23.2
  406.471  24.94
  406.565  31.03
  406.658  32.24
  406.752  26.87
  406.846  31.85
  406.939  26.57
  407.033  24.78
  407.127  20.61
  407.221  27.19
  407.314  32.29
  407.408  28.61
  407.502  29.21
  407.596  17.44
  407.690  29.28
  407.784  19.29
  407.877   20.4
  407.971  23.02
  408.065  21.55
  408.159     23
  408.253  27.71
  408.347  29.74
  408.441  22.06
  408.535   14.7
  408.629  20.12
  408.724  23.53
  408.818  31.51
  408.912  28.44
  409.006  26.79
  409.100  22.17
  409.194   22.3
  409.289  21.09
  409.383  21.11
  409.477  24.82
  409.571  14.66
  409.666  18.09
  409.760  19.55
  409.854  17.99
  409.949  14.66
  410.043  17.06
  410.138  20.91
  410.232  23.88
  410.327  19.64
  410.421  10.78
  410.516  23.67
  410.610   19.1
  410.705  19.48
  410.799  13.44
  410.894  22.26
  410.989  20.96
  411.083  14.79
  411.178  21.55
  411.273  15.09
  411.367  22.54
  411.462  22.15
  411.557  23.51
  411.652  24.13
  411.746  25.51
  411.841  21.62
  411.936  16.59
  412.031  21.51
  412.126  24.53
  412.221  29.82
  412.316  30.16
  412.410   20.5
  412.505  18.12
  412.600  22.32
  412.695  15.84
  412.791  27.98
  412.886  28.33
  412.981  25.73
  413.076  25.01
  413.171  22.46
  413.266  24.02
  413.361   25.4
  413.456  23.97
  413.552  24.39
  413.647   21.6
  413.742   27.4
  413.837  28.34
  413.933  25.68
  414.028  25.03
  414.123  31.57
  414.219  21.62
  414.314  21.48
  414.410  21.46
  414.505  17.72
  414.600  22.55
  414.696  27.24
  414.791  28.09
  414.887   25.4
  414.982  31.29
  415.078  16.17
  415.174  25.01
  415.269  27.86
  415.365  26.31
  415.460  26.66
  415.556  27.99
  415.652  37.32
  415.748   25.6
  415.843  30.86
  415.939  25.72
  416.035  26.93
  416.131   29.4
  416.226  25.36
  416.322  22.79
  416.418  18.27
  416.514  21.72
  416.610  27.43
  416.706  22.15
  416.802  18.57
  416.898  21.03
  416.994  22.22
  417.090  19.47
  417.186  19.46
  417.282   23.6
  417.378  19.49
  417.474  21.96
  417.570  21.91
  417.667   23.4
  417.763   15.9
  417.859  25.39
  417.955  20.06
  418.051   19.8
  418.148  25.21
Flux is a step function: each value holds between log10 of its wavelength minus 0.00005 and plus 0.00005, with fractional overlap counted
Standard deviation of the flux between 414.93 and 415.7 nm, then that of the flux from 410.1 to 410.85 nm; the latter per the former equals 0.77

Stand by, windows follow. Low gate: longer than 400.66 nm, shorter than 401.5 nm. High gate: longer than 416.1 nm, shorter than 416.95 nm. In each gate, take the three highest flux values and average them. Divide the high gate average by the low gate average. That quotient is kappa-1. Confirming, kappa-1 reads 0.88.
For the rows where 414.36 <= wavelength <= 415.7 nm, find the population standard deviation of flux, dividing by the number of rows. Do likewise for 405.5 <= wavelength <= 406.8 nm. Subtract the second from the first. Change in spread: 1.3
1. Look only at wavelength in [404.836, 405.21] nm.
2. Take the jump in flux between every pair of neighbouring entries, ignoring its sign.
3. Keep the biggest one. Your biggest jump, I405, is 1.8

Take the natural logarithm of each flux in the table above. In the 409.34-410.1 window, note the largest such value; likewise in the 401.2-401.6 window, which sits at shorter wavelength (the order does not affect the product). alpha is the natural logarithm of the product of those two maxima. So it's 2.41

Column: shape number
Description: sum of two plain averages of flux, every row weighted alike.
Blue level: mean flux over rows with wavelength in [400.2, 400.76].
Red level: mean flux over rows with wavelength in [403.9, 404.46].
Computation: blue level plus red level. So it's 54.1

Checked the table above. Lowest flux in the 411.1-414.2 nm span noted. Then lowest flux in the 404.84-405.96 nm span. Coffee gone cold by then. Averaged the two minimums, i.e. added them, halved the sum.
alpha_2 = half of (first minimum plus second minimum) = 18.0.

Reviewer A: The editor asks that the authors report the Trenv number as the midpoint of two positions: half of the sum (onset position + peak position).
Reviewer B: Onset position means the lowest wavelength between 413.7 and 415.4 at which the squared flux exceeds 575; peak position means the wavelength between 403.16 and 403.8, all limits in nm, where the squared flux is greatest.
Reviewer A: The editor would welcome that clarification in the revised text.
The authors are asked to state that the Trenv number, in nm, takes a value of 408.71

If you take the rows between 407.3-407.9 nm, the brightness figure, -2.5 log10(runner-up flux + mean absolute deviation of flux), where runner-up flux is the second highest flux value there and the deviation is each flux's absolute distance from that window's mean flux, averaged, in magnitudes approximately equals -3.8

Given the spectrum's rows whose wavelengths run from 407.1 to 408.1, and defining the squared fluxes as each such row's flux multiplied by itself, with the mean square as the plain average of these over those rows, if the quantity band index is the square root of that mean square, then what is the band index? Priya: 24.90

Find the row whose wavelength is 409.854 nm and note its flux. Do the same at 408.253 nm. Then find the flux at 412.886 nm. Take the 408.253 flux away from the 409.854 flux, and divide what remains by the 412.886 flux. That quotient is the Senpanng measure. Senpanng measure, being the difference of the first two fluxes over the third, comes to -0.34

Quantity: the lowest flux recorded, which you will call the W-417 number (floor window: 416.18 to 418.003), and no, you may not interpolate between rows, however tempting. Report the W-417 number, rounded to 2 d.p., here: 15.90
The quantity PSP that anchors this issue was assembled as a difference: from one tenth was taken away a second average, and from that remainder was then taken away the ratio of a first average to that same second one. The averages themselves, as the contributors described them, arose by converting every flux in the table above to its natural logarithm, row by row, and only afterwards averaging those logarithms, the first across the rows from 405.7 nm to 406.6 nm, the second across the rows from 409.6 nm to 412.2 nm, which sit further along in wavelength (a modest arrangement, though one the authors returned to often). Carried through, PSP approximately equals -3.95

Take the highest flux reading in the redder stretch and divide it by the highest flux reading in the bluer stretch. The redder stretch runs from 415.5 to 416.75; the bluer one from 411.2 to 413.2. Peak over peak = 1.24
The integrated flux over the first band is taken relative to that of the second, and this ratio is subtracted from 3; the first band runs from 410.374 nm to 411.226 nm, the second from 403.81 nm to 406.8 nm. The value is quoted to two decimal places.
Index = 2.80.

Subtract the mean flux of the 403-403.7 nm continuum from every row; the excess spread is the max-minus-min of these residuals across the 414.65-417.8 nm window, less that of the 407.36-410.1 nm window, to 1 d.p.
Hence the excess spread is 4.6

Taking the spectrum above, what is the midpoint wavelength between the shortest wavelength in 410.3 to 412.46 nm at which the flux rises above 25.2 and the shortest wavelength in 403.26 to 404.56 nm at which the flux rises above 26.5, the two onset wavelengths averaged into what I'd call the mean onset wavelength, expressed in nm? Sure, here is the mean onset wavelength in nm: 407.71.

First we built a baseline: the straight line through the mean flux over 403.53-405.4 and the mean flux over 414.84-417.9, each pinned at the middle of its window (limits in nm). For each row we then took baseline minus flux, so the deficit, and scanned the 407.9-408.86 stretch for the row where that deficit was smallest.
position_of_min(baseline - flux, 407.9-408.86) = 408.818 nm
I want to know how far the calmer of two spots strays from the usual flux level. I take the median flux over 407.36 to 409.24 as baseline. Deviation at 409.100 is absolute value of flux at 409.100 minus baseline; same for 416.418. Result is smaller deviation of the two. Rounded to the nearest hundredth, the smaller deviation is 0.84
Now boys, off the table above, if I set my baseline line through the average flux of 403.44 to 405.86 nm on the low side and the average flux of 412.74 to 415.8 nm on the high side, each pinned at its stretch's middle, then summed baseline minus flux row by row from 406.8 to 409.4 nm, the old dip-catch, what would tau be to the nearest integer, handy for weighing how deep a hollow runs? 31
